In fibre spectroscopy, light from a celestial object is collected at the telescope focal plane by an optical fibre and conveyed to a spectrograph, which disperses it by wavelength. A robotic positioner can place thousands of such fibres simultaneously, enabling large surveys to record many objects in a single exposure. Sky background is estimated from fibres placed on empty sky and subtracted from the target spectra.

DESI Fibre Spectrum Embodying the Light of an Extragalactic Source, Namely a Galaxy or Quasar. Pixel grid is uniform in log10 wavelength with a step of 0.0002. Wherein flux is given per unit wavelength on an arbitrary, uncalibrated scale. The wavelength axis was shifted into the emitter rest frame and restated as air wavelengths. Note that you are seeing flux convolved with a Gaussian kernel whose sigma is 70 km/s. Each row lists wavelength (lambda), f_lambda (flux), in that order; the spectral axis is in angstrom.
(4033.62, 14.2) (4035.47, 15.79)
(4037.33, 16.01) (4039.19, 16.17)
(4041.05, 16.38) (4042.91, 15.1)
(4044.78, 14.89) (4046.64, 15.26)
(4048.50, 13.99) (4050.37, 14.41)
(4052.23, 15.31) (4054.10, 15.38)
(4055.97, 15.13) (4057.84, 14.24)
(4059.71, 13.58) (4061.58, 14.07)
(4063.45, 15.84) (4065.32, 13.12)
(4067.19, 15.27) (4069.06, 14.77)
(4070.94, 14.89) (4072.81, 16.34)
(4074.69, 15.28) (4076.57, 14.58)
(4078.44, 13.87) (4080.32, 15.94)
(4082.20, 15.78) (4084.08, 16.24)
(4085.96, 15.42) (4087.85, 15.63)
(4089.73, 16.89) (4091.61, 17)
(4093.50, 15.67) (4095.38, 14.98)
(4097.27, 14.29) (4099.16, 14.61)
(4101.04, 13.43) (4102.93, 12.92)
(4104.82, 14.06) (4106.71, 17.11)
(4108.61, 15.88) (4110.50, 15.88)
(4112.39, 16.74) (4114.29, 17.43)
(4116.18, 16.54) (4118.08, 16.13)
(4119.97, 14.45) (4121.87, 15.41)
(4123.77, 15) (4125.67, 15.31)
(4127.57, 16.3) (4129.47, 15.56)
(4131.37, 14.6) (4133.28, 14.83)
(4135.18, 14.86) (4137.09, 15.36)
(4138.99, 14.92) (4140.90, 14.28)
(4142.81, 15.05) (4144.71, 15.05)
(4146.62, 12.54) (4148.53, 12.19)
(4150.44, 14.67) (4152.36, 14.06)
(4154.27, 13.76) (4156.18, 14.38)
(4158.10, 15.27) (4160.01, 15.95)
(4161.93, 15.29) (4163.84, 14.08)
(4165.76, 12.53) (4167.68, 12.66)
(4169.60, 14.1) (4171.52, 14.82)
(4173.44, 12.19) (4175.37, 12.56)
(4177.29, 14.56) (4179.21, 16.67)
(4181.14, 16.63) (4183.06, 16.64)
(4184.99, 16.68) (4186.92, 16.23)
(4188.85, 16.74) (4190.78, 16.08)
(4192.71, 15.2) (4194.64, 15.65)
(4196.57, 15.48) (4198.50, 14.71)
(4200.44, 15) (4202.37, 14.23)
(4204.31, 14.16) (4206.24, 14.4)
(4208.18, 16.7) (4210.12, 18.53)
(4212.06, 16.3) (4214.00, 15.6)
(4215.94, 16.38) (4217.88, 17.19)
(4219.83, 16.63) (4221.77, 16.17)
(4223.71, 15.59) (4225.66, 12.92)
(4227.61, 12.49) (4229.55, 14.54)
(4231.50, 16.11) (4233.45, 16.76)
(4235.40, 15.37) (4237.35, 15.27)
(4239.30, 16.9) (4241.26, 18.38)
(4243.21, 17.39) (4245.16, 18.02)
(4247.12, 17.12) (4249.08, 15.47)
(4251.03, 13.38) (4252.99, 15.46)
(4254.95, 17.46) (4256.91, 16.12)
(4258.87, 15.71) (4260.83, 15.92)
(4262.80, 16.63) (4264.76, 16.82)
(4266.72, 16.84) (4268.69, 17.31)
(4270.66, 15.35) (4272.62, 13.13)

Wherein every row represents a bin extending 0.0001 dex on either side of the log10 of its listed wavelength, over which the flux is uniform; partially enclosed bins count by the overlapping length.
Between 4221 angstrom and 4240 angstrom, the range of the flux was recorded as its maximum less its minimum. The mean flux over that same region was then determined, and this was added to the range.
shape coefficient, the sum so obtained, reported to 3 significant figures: 19.6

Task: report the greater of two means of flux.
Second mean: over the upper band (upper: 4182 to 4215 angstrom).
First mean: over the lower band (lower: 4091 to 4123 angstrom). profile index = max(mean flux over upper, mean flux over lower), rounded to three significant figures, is 15.8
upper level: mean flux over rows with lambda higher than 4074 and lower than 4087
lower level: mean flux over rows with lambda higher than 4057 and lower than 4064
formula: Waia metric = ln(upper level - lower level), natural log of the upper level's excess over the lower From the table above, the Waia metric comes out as -0.1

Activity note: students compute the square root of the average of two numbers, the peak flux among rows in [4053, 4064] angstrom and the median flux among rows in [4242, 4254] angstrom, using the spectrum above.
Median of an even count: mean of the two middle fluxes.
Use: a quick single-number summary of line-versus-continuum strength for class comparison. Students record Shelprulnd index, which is 4.01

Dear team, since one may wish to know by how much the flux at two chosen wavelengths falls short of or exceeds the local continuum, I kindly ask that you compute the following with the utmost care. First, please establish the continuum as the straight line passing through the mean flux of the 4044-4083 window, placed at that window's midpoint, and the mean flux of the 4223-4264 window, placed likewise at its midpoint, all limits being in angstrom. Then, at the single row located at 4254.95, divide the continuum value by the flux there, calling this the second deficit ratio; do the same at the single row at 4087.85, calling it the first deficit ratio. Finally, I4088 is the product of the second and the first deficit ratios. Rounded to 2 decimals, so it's 0.87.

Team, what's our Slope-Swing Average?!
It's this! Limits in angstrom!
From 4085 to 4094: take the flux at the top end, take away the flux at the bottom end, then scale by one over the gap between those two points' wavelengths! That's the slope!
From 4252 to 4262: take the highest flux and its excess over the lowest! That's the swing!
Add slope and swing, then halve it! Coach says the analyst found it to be 1.0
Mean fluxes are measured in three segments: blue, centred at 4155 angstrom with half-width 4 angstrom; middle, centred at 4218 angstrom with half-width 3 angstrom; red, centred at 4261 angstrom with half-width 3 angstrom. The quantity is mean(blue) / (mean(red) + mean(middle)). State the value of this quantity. 0.438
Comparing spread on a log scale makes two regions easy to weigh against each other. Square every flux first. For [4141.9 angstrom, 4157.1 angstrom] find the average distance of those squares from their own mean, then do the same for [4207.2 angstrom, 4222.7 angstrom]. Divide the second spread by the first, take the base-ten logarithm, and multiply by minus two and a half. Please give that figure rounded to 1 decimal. 0.2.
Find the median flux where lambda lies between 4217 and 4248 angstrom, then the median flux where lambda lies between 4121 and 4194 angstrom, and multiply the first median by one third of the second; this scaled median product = 81.8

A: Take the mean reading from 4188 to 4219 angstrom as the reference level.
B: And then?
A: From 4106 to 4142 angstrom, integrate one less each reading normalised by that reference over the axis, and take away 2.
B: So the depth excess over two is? -1.6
